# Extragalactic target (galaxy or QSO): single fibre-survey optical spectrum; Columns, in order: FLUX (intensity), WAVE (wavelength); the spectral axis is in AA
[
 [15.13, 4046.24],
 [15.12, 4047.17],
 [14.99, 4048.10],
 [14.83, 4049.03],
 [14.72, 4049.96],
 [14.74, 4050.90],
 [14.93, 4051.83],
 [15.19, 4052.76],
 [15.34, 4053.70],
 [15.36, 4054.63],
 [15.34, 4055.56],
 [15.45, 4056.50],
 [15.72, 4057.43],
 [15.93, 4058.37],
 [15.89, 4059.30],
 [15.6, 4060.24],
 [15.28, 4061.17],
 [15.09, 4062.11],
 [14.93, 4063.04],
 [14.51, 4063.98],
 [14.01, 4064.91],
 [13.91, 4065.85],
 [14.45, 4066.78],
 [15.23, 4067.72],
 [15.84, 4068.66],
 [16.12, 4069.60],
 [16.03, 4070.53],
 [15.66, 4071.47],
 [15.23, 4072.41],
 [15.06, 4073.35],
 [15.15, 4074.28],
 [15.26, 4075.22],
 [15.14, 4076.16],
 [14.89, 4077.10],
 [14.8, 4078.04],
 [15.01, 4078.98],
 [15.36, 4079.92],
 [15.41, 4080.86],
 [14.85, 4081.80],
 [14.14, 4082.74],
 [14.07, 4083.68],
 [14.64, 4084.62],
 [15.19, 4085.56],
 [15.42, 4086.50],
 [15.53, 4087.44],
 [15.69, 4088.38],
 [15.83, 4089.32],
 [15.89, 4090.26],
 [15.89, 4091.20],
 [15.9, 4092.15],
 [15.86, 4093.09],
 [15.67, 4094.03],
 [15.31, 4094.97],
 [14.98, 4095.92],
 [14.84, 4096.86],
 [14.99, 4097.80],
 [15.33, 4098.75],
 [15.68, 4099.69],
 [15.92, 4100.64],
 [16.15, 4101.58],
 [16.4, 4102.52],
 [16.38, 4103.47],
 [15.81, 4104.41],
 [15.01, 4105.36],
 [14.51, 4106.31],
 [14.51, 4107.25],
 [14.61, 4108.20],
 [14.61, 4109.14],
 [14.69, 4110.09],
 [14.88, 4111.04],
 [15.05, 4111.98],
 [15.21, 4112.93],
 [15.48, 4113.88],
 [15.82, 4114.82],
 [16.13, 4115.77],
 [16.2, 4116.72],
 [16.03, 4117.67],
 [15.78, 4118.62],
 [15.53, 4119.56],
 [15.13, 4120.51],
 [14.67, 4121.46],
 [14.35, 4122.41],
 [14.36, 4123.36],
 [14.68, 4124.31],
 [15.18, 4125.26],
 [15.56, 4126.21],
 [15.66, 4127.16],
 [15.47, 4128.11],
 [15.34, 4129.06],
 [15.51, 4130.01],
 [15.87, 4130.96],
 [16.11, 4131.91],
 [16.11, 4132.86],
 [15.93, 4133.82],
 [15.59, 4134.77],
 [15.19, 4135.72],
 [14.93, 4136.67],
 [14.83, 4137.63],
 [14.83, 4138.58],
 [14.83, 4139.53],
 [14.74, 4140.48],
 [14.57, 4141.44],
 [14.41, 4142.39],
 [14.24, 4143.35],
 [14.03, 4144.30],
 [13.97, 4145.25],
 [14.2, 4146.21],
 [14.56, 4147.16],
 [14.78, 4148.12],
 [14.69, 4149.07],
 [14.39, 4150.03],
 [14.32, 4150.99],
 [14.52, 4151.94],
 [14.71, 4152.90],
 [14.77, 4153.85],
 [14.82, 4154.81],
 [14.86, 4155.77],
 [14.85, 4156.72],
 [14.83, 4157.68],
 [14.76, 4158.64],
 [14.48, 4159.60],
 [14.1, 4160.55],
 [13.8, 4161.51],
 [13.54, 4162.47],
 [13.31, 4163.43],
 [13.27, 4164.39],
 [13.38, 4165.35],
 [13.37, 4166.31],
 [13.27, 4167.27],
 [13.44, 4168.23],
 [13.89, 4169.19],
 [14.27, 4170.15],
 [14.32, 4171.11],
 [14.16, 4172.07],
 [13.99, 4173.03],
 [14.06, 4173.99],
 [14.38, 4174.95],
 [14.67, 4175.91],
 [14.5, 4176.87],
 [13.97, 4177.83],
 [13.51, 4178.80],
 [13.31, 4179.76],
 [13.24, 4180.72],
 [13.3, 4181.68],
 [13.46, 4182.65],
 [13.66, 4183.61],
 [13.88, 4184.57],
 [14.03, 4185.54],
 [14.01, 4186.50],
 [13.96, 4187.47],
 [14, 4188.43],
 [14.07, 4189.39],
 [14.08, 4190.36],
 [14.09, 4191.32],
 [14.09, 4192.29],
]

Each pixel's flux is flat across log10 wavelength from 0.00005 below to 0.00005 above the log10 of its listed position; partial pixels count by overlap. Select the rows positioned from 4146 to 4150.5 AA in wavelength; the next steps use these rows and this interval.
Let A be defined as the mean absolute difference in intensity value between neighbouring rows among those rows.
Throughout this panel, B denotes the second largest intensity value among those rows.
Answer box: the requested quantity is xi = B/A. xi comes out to 61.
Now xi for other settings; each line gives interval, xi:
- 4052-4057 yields 205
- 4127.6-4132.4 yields 71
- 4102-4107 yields 35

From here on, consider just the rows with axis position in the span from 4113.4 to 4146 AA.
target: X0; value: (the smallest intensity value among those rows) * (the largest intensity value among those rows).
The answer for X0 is 226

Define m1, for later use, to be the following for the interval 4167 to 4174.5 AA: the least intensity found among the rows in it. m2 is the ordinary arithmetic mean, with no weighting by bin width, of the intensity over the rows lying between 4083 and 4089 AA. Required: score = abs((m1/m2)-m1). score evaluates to 12.4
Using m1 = 13.27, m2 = 15.1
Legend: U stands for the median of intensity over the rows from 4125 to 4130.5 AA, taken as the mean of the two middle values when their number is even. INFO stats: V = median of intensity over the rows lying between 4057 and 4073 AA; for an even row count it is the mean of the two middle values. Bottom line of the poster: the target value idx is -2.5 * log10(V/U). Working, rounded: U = 15.5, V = 15.3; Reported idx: 0.01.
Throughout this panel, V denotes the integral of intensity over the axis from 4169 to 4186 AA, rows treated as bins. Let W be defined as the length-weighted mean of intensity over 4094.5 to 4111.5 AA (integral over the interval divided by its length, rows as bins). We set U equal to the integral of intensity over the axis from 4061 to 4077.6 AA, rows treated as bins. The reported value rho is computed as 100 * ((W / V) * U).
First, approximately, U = 251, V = 237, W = 15.2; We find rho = 1614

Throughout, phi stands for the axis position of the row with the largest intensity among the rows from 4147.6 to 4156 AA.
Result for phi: 4155.77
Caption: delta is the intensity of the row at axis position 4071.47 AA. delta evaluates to 15.66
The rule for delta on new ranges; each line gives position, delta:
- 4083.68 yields 14.07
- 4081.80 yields 14.85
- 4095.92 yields 14.98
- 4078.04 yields 14.8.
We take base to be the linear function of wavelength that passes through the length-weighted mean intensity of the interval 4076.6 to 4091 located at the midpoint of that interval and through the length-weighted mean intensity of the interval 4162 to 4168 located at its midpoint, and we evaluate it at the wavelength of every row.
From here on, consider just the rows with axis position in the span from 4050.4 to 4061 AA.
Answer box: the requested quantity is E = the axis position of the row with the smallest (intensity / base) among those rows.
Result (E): 4050.90 AA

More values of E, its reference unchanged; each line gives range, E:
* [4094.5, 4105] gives 4096.86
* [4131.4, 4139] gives 4137.63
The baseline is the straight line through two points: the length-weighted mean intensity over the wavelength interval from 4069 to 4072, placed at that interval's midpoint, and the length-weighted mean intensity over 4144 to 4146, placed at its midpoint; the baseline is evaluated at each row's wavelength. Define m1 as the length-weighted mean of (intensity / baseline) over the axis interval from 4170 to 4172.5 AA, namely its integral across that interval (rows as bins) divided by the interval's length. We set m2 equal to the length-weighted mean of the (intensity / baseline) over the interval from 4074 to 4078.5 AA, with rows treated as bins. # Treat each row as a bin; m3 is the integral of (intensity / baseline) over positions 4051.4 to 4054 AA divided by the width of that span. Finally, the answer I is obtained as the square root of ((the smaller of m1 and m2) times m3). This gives 0.94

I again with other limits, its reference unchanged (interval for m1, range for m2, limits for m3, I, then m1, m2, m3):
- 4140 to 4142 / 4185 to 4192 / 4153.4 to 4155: 1.05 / 1.04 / 1.09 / 1.07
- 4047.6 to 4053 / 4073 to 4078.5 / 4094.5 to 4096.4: 0.95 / 0.91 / 0.95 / 0.99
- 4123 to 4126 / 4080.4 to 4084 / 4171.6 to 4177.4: 1.01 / 1.02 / 0.94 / 1.08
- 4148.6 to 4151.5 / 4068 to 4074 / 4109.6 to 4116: 1.01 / 1.04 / 0.98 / 1.03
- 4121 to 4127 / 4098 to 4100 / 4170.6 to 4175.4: 1.04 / 1.02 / 1.01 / 1.07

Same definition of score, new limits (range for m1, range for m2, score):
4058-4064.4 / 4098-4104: 13.6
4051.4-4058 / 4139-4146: 13.9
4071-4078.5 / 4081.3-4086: 13.8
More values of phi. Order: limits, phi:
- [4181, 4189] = 4185.54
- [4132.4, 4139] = 4132.86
